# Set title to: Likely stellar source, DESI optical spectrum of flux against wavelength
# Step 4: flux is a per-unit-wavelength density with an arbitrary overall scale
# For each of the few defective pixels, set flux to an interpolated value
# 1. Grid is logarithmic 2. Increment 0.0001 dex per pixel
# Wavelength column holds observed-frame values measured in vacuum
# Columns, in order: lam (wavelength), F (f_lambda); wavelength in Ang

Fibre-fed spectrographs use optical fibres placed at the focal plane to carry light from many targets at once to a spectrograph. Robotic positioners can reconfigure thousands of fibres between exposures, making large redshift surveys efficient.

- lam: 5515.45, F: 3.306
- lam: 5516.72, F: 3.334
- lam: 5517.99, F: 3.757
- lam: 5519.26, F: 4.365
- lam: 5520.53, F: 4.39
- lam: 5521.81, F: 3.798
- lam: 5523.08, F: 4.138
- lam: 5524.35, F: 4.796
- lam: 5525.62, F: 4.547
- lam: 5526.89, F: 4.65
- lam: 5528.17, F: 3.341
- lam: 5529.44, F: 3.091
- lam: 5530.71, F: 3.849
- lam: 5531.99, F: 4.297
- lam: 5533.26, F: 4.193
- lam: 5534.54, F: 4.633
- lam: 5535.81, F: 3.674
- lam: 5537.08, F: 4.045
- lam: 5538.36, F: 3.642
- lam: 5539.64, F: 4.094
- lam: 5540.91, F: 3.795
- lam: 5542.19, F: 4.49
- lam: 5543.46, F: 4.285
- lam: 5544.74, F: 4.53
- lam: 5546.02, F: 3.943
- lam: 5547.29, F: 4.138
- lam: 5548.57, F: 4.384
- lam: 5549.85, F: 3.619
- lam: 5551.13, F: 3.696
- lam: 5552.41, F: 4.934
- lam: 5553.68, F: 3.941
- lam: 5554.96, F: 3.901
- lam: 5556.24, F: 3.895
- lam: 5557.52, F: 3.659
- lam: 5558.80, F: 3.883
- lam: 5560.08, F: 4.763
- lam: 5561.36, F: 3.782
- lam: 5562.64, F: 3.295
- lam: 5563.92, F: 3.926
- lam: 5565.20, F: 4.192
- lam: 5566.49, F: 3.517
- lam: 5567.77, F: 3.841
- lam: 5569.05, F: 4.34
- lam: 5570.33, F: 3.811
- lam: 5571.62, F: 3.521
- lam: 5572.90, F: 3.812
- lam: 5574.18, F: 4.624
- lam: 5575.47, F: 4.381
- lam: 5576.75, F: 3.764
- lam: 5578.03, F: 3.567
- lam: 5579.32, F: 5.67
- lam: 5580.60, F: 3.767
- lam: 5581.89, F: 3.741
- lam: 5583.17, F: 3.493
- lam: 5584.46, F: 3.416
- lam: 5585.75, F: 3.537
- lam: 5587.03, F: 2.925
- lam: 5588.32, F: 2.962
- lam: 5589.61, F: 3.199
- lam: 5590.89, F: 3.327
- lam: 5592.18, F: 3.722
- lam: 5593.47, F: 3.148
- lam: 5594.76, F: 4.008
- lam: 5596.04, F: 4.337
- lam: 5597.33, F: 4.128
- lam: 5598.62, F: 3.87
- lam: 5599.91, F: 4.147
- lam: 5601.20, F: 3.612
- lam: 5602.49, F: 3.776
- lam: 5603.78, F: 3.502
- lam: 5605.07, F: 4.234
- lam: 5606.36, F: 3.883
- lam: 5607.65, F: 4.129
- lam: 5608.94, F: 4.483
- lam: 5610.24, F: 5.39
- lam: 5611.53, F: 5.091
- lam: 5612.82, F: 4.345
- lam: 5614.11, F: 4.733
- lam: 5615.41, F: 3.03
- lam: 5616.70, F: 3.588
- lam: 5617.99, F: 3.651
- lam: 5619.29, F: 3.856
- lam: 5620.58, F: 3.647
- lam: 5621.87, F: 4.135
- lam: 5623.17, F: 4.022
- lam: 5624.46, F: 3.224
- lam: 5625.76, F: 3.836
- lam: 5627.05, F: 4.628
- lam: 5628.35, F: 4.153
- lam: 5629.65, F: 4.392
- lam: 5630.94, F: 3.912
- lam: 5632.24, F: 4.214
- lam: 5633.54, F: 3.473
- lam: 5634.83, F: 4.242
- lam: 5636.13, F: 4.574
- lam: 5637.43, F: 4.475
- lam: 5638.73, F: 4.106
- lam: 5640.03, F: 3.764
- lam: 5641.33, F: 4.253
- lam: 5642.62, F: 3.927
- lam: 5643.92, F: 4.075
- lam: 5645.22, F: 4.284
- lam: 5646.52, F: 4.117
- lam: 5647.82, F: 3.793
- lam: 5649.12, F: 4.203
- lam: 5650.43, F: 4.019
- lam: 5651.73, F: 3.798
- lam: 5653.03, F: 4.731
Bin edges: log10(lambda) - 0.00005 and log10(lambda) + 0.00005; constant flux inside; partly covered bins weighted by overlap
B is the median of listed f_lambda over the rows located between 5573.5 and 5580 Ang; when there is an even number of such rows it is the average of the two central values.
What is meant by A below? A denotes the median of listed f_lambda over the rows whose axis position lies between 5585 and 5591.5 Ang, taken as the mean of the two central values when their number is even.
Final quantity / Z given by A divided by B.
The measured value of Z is 0.73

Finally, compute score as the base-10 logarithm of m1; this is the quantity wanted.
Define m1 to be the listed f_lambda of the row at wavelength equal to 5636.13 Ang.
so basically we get 0.66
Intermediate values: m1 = 4.574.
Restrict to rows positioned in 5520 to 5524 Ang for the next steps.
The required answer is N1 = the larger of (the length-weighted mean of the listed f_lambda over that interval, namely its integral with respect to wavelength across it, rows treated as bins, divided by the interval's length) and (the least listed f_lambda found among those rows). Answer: 4.14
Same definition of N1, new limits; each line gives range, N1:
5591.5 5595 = 3.57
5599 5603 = 3.85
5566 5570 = 3.91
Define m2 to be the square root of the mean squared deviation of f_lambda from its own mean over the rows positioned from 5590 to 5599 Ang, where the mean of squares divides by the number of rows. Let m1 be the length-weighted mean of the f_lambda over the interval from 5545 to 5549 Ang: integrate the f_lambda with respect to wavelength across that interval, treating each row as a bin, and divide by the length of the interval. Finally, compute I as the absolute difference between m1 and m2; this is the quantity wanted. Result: 3.78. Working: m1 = 4.2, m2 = 0.40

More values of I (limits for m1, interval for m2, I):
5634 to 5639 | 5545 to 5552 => 4.05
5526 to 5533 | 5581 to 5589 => 3.59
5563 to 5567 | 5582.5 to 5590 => 3.60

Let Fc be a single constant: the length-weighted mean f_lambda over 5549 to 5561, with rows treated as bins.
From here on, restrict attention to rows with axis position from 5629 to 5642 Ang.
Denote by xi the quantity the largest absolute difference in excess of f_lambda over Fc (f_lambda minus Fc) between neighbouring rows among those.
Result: 0.8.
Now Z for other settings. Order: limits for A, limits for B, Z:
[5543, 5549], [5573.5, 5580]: 0.98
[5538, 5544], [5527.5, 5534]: 1.06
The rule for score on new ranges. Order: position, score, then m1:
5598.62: 0.59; 3.87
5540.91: 0.58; 3.795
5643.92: 0.61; 4.075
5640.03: 0.58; 3.764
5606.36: 0.59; 3.883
